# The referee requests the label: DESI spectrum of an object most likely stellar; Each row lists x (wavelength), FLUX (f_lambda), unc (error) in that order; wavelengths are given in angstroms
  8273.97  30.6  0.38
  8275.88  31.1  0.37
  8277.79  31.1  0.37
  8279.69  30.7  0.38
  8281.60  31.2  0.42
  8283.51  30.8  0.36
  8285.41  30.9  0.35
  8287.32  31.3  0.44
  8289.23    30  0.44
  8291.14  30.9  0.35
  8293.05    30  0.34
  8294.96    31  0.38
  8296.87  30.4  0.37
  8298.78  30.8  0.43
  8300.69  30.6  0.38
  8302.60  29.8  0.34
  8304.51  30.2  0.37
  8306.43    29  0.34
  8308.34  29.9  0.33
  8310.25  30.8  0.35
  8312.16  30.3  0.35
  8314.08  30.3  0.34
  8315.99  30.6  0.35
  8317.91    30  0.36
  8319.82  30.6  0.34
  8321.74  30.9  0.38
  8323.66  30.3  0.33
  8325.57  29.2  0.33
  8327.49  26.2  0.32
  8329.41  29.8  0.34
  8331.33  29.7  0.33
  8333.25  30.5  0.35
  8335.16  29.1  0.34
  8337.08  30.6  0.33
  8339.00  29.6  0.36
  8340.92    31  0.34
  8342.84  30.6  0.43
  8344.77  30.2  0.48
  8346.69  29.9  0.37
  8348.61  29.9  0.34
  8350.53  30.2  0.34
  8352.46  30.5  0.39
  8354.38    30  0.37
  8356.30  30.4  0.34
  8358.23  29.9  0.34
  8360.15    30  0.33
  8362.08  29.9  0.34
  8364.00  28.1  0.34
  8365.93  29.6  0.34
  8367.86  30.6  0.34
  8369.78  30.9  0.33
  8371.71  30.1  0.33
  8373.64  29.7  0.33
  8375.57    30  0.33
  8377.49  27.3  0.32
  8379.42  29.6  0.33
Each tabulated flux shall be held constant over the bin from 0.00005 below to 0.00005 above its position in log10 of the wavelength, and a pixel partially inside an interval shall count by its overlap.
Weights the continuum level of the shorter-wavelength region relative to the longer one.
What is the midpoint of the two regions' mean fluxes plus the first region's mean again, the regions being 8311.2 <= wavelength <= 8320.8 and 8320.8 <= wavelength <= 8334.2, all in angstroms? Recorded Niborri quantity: 60.3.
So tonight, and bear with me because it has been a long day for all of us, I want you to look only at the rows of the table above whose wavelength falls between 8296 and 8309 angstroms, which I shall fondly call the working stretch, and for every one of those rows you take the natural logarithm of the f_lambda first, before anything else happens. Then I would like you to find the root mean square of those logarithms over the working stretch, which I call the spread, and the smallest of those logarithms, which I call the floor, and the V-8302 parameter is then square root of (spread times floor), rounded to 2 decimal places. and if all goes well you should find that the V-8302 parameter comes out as 3.39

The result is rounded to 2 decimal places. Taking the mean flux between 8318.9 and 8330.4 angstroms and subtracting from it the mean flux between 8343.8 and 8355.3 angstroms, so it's -0.62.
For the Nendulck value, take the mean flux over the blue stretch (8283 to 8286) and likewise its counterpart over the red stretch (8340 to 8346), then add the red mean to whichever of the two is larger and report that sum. 61.5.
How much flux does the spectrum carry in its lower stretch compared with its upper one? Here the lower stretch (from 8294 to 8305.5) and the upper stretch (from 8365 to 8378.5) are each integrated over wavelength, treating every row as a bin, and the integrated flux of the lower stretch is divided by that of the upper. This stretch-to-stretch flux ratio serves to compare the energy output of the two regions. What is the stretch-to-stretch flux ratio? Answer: 0.87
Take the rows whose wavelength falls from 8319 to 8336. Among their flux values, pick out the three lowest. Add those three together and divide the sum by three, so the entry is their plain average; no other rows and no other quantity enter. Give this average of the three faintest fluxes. 28.2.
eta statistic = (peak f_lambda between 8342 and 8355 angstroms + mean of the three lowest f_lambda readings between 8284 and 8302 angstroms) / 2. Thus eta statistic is 30.37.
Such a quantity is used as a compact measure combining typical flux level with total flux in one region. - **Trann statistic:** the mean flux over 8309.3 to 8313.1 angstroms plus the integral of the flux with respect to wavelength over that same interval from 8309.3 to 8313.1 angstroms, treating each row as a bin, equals 147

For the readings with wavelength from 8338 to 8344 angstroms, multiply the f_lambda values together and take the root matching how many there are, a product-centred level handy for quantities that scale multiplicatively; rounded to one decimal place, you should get 30.4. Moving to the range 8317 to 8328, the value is 29.5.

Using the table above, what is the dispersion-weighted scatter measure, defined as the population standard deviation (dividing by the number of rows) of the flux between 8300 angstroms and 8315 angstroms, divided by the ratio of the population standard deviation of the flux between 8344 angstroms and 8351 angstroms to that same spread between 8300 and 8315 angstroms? 1.8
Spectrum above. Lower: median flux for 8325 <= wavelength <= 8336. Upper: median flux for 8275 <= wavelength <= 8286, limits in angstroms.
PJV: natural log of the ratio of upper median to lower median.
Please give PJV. 0.051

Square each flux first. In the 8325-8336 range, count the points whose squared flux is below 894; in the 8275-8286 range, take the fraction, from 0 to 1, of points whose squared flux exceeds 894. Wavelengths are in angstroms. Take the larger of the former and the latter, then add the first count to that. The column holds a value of 10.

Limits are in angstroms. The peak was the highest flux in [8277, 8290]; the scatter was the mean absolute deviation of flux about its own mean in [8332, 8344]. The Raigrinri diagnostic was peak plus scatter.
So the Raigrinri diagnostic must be 31.9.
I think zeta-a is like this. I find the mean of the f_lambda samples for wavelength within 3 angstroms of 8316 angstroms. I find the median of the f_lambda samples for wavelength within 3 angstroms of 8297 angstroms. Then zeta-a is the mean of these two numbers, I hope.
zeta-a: 30.6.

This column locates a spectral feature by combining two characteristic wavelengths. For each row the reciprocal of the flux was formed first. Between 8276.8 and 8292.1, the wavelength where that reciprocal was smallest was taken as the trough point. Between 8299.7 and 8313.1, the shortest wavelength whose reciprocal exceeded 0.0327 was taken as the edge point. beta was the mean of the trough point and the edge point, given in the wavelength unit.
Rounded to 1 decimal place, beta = 8295.0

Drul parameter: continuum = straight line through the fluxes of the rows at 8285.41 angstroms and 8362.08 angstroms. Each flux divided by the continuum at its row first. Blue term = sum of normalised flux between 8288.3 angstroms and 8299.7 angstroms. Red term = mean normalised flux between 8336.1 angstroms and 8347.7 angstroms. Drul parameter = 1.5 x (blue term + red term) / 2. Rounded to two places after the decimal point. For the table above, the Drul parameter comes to 5.21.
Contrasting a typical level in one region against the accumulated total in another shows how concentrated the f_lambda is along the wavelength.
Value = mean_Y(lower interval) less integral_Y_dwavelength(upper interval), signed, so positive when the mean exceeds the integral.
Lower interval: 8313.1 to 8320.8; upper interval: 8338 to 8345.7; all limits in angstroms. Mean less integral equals -203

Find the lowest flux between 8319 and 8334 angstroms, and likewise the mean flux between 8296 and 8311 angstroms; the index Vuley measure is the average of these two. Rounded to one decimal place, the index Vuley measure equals 28.2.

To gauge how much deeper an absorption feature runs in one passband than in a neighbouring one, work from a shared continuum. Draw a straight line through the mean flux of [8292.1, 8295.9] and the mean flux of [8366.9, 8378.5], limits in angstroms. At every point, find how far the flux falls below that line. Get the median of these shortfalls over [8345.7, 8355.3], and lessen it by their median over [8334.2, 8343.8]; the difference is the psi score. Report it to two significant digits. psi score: 0.44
